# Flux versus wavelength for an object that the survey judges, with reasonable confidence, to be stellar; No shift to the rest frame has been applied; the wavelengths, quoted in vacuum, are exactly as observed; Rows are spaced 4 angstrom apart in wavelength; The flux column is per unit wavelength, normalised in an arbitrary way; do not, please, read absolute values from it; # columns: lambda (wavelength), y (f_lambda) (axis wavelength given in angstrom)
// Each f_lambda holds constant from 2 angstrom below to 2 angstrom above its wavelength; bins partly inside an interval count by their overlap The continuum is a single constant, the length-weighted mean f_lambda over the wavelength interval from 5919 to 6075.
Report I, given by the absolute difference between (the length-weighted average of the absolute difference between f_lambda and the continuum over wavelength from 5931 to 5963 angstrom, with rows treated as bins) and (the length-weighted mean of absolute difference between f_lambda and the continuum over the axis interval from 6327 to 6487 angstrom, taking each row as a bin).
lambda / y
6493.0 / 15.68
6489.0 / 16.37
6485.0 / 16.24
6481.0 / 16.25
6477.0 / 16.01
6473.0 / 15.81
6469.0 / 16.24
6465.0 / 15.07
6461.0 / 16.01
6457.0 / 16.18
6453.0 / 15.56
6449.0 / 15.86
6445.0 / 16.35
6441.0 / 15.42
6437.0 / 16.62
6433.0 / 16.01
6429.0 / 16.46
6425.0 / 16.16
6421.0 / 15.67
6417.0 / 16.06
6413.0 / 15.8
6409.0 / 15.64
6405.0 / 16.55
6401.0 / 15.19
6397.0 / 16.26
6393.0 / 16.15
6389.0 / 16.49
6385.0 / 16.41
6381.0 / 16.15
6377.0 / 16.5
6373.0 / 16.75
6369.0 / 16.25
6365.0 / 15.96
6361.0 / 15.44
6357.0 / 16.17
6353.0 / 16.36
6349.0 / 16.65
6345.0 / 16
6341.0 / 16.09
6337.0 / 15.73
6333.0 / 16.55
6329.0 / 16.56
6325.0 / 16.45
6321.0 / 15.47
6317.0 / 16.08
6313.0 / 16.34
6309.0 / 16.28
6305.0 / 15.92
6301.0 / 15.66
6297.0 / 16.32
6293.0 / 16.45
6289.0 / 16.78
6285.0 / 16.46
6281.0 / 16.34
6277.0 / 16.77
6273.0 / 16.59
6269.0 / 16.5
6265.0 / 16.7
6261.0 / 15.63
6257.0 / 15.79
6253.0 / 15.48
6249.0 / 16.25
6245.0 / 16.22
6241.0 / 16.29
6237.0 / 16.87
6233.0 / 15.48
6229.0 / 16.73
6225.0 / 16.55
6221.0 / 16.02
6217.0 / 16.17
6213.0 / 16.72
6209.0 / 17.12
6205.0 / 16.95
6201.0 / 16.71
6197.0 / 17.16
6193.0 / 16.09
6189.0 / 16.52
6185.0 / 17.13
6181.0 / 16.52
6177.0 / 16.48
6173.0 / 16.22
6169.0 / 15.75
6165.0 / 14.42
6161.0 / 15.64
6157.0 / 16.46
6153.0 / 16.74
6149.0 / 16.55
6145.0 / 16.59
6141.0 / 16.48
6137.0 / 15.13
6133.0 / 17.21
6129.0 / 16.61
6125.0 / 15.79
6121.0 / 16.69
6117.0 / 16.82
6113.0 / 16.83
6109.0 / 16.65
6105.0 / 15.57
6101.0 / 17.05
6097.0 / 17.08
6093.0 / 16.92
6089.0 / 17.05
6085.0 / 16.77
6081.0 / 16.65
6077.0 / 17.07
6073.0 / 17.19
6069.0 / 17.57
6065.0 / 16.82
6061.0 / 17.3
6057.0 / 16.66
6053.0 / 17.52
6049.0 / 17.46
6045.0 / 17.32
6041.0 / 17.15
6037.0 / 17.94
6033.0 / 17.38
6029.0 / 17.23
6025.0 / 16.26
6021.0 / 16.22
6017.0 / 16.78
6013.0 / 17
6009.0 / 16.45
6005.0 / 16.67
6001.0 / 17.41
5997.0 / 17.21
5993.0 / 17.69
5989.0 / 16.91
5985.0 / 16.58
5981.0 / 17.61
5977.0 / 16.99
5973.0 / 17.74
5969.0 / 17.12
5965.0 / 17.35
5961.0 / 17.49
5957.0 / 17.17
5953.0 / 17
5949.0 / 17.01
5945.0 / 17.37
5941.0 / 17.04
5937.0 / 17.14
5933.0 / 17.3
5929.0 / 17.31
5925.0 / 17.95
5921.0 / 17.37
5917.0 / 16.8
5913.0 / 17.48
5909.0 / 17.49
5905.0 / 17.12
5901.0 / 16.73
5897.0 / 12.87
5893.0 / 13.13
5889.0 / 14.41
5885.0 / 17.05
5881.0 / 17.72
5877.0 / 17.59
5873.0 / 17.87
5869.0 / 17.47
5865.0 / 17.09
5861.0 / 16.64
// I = 0.9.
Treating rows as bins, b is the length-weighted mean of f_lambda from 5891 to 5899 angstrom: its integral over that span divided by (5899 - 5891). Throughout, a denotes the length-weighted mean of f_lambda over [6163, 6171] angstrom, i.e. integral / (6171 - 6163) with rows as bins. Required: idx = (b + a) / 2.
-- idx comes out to 14.0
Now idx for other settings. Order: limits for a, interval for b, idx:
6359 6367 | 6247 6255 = 15.8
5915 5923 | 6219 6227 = 16.7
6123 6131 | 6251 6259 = 15.9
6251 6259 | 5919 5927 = 16.6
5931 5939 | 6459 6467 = 16.4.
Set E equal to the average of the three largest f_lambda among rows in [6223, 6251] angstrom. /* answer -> 16.7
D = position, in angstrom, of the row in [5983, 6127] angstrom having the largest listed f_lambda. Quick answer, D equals 6037.0 angstrom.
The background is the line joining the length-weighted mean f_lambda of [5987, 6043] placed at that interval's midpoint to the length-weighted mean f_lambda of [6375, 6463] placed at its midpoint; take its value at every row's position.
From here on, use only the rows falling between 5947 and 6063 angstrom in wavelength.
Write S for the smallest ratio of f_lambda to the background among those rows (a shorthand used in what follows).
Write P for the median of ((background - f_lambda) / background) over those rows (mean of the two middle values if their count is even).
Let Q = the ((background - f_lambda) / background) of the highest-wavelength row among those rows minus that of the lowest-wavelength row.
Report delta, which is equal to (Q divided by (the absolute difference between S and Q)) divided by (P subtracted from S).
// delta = -0.03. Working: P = -0.009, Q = -0.03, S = 0.954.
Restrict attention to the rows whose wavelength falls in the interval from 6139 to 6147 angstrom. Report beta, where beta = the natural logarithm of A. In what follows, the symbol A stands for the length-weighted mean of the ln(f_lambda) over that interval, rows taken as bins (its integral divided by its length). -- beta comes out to 1.03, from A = 2.81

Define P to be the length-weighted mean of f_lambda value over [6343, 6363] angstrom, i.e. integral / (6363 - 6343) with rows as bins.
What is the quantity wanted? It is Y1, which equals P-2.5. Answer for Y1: 13.62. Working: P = 16.1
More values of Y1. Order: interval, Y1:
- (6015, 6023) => 14.00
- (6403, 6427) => 13.48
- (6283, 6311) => 13.77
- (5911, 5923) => 14.72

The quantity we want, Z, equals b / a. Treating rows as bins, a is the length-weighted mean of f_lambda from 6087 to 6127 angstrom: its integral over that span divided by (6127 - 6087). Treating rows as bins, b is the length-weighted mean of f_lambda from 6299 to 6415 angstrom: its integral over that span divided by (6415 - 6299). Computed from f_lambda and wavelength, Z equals 0.97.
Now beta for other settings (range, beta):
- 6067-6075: 1.05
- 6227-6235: 1.02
